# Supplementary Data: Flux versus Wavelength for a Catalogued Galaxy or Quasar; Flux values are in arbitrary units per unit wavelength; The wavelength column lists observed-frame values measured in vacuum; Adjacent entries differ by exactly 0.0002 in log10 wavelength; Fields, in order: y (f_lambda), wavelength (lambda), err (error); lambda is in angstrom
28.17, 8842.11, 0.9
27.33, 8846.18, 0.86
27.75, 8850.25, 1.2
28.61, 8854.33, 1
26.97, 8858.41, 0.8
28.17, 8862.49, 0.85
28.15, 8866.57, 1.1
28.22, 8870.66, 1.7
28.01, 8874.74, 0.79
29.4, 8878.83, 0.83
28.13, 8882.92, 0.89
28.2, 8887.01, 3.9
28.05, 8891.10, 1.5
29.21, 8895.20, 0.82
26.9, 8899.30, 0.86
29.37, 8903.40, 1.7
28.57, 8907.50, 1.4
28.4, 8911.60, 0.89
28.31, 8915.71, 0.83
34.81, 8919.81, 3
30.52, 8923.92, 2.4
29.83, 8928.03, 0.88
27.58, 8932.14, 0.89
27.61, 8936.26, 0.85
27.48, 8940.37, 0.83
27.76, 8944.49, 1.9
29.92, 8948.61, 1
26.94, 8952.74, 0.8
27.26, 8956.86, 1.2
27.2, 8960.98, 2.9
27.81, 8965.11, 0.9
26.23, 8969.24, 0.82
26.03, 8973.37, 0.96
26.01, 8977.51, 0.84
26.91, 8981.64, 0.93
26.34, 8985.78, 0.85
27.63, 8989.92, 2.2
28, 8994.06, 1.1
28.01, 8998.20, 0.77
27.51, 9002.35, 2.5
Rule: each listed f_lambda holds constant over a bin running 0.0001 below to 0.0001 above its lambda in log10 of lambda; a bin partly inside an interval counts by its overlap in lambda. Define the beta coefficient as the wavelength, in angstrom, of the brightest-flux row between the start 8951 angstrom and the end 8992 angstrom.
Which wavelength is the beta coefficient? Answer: 8965.11 angstrom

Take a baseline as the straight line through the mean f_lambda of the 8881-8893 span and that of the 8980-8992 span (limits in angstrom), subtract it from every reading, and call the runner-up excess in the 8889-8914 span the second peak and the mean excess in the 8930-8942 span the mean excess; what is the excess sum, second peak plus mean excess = 1.2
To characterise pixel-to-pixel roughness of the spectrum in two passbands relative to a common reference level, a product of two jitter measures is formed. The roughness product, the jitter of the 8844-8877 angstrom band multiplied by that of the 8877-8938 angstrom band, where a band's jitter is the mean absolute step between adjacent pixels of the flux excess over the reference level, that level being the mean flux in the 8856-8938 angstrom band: 1.0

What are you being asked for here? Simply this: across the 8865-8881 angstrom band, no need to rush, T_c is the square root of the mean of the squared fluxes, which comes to 28.5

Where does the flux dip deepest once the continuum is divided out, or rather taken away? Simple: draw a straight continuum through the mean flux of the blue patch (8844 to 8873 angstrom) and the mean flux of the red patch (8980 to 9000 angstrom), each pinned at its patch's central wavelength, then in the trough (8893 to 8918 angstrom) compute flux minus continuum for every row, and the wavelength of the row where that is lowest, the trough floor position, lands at 8899.30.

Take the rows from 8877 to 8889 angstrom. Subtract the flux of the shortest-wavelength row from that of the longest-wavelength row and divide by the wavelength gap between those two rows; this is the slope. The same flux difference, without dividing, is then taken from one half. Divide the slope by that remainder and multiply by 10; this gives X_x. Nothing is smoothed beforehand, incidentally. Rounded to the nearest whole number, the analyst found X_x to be -1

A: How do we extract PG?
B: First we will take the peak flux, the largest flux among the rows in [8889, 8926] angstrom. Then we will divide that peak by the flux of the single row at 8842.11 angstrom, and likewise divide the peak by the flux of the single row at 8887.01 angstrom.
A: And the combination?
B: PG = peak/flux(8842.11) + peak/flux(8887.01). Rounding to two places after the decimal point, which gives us 2.47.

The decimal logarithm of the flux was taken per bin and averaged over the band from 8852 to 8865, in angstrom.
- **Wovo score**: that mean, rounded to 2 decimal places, 1.45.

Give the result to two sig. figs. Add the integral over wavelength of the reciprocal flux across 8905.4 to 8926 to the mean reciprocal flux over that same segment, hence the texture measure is 0.72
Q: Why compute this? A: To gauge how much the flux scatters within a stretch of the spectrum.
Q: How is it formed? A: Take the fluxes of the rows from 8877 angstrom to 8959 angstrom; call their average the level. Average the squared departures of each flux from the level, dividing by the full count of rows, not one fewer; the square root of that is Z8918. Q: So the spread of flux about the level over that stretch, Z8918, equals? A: 1.7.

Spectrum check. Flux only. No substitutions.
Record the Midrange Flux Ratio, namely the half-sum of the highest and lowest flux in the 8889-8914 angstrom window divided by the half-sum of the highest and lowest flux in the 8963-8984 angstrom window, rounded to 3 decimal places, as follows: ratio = 1.046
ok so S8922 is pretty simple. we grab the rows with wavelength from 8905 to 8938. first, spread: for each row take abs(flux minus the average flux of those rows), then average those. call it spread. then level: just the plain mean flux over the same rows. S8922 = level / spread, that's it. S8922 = 17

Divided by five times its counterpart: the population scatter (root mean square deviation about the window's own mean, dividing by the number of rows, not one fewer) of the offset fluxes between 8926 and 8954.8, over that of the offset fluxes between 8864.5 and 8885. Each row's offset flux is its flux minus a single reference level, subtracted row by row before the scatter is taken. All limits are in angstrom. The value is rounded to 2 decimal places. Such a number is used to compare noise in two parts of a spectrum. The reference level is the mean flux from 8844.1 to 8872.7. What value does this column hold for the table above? 0.43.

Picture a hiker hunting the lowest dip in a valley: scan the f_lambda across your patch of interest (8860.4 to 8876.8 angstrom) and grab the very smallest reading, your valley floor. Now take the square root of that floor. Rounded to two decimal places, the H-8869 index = 5.29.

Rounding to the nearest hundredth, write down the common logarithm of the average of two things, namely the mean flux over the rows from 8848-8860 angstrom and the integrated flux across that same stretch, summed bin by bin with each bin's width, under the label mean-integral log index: 2.26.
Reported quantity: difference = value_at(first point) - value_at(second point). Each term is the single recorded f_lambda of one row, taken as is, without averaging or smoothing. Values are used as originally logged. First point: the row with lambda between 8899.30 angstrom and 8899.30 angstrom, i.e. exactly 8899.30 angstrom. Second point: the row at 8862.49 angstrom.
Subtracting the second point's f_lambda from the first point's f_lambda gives -1.3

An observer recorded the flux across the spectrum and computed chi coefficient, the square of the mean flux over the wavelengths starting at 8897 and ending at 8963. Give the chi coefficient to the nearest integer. 821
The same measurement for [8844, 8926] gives 821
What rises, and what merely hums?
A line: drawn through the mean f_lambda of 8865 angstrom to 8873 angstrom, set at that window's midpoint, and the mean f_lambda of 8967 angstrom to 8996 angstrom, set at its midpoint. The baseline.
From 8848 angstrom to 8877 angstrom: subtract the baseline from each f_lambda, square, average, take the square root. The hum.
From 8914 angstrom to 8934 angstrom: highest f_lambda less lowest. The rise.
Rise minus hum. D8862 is 7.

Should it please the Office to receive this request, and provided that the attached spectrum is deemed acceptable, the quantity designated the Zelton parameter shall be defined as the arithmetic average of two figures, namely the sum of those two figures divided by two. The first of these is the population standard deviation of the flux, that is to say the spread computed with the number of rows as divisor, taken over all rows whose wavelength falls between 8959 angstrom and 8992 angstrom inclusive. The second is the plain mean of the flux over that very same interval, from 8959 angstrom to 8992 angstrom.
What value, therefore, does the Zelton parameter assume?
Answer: 13.72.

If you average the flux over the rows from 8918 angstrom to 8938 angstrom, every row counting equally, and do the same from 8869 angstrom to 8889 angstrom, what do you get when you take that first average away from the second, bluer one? -2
